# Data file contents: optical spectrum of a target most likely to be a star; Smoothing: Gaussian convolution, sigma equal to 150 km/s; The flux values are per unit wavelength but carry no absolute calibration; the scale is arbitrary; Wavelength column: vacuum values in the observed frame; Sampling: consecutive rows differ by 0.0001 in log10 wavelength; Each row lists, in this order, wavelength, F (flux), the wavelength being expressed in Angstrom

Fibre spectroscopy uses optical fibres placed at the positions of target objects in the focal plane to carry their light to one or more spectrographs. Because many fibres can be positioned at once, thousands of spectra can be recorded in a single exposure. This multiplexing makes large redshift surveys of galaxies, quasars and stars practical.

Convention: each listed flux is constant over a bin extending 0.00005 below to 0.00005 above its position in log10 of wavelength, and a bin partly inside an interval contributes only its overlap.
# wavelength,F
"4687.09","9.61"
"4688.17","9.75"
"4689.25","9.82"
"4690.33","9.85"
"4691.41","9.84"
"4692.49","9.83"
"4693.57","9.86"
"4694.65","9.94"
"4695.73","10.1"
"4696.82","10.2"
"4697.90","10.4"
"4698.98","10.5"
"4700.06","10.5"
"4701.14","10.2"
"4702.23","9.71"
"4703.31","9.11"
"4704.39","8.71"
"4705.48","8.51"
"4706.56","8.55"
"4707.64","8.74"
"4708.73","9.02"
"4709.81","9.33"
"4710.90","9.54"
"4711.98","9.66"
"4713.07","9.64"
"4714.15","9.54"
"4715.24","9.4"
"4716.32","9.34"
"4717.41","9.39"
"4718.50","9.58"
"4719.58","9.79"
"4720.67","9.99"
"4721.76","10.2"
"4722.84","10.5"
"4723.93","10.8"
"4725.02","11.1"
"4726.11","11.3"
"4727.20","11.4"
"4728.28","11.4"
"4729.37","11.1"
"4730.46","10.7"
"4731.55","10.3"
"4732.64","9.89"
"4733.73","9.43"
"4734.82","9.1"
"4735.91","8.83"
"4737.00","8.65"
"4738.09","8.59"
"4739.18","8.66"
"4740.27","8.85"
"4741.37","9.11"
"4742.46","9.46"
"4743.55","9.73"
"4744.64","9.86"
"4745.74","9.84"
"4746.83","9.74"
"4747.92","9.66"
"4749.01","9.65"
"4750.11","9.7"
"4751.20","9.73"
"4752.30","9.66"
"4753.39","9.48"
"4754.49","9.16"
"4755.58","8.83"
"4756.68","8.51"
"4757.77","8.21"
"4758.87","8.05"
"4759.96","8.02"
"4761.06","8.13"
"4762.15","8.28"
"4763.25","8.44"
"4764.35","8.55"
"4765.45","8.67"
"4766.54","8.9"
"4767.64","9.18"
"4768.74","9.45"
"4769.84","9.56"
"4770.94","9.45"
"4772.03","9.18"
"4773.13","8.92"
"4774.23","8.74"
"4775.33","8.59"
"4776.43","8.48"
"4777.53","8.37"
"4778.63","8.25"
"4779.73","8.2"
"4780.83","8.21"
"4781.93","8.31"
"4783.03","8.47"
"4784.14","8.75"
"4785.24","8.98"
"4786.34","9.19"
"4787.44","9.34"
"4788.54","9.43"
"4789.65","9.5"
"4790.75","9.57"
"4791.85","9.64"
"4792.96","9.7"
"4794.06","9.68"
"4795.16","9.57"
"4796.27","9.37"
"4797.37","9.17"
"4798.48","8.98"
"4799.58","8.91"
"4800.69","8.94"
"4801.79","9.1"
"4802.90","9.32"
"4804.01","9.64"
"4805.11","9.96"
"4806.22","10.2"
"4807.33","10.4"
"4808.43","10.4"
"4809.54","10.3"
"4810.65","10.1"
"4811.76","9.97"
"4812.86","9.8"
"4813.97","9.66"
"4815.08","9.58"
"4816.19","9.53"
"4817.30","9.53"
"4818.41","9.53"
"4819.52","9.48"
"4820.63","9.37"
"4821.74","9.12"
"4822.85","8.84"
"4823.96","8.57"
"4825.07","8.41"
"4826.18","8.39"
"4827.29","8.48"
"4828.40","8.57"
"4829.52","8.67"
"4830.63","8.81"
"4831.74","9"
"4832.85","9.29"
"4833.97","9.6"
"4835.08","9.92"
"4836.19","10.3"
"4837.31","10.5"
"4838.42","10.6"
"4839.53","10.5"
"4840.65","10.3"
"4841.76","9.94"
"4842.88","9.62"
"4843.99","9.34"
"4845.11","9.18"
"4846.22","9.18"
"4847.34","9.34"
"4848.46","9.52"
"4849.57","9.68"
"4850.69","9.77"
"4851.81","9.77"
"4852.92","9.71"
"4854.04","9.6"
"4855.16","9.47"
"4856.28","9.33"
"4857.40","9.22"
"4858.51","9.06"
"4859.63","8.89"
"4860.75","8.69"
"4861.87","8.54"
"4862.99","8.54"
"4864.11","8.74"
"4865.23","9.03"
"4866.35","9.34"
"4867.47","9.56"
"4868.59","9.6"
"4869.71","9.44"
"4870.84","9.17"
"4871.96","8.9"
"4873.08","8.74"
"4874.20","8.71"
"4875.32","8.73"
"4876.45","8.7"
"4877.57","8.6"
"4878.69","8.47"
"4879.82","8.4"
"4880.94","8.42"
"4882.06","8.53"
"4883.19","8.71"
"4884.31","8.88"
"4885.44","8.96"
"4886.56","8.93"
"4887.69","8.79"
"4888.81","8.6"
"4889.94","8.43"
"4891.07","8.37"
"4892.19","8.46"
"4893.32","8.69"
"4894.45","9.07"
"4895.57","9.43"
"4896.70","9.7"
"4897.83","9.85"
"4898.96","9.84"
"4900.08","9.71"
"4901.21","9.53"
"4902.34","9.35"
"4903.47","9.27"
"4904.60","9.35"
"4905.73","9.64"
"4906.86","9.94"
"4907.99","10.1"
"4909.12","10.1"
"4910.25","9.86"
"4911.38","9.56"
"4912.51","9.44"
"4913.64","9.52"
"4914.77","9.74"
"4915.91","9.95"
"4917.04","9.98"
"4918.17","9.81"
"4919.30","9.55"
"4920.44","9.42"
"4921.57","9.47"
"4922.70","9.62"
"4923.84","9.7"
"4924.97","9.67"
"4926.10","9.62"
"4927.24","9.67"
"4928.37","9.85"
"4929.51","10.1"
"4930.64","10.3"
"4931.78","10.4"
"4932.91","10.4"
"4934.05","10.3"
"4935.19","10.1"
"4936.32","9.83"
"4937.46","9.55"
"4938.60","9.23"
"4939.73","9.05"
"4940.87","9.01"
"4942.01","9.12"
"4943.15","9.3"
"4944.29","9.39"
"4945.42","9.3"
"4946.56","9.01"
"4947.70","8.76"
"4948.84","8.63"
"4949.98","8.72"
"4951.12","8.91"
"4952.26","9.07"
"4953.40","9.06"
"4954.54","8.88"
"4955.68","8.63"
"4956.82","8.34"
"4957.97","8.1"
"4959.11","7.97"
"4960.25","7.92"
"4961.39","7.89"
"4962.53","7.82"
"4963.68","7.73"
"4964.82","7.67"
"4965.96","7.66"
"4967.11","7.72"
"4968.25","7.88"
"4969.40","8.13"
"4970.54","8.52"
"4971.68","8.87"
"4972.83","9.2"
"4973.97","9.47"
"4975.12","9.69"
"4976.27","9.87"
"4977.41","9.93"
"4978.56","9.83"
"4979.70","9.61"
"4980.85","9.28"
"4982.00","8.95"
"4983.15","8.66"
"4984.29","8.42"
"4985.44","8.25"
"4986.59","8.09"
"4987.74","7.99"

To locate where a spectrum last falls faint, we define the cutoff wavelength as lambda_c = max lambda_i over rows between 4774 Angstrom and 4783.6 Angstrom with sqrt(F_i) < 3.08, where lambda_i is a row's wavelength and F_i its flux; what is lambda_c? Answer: 4783.03 Angstrom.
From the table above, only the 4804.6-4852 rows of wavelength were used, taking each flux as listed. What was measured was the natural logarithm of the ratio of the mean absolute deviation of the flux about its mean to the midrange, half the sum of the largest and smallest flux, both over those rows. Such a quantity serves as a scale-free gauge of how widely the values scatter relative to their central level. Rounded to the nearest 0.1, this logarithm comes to -3.0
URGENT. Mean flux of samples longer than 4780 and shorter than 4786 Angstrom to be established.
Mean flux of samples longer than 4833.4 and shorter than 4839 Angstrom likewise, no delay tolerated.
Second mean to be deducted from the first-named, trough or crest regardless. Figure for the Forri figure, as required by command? -1.6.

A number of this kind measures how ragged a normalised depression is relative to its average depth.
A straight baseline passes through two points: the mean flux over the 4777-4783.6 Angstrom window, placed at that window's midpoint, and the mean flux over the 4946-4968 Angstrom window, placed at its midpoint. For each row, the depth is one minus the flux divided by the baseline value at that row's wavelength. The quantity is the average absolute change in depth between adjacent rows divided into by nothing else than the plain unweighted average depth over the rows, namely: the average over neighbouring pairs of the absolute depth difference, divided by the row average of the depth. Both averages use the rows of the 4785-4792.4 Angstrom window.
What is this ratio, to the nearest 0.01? -0.10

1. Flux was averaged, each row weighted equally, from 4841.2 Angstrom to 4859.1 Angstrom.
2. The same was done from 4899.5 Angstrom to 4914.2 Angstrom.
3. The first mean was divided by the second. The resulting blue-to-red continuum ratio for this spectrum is 0.98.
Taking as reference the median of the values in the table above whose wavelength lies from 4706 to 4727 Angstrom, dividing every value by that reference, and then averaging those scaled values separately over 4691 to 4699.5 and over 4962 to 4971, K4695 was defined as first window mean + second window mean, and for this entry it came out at 1.88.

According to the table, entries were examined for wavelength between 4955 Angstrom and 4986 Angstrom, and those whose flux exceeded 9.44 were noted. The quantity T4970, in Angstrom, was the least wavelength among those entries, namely 4973.97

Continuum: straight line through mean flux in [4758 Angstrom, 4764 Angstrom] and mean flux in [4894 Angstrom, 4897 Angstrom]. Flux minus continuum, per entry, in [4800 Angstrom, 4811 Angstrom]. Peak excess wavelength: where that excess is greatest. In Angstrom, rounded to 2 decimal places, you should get 4807.33 Angstrom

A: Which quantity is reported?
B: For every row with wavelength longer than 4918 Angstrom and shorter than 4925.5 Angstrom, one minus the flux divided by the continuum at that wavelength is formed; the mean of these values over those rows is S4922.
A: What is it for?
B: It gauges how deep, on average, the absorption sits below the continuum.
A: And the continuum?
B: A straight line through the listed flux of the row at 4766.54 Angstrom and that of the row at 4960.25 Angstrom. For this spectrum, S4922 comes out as -0.18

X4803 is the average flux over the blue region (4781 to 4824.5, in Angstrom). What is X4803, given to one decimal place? 9.4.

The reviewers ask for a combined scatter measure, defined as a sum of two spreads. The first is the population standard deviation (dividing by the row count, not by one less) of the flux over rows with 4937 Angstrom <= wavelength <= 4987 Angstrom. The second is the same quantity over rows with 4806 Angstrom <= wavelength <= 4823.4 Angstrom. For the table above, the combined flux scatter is 1.1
